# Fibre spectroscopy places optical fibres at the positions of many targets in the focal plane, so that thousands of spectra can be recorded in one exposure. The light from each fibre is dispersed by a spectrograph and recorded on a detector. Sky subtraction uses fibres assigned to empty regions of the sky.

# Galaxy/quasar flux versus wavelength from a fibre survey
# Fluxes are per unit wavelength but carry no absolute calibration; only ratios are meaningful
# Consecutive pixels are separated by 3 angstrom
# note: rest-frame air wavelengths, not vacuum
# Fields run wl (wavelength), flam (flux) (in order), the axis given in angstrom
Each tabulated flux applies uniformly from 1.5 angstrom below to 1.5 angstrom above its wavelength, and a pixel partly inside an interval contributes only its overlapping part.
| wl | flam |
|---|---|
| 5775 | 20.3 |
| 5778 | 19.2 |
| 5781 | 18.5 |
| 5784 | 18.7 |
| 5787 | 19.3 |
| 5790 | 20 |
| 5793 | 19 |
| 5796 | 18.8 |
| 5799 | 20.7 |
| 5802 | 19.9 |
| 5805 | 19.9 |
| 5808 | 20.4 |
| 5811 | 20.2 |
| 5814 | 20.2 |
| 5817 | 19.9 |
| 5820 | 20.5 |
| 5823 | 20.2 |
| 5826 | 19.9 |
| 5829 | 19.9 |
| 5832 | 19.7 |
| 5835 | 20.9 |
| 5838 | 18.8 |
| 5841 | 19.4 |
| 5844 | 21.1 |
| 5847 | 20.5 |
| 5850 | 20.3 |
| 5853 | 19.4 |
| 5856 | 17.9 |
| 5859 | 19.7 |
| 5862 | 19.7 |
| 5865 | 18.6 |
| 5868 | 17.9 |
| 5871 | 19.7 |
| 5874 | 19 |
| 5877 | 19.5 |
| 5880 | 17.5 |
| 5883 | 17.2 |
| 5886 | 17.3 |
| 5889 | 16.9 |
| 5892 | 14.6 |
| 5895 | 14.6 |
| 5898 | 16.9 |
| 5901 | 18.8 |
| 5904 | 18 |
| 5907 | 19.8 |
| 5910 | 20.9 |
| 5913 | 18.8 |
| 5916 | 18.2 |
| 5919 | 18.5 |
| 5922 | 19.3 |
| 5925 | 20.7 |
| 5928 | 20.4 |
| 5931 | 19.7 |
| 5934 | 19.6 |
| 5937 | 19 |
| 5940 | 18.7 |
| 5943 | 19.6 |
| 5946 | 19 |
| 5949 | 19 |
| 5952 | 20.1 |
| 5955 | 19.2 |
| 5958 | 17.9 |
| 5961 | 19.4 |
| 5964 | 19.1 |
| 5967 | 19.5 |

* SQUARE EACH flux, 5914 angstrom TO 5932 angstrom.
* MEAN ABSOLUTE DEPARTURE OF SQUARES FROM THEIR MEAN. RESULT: 31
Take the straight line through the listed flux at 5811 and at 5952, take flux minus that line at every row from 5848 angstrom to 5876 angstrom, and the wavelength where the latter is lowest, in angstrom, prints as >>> 5856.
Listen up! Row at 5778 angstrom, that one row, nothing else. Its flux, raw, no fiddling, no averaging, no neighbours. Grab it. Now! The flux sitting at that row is 19.2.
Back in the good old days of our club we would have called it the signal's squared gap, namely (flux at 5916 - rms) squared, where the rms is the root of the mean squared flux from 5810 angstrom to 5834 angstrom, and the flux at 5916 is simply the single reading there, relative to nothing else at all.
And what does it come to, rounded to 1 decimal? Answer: 3.5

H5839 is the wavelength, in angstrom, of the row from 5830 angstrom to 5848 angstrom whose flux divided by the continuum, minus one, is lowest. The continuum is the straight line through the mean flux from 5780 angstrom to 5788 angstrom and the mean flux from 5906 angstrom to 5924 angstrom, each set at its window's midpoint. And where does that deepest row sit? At 5838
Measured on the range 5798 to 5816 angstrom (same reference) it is 5805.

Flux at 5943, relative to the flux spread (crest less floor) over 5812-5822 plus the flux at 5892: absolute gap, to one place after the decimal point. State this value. 4.4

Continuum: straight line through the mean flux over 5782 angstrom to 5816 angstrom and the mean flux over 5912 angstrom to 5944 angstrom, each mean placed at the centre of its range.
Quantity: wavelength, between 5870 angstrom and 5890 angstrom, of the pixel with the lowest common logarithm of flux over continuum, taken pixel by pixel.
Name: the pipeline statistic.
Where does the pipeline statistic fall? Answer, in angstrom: 5889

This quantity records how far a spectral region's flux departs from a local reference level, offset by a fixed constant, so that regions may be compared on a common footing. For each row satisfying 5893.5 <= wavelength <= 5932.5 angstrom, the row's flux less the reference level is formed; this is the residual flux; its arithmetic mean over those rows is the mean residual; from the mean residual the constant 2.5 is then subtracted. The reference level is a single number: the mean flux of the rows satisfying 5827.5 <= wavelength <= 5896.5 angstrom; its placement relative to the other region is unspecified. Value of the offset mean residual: -2.4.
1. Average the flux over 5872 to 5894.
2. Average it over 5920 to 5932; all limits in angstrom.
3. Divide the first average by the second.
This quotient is 0.87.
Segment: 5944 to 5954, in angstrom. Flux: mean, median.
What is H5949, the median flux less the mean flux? -0.37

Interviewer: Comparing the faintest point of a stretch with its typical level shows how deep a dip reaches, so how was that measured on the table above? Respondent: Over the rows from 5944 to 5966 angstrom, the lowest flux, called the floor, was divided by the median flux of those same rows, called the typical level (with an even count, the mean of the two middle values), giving 0.94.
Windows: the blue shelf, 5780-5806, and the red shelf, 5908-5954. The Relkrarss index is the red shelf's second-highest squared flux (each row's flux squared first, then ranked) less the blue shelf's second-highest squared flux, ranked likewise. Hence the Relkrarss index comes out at 28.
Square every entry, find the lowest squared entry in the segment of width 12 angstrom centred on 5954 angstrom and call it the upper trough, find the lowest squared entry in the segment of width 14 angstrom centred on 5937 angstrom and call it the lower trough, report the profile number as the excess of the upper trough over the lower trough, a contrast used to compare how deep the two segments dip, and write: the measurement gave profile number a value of -29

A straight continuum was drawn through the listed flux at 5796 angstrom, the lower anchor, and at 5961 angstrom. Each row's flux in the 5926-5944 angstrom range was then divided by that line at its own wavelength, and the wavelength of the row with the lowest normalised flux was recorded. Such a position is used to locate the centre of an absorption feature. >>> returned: 5940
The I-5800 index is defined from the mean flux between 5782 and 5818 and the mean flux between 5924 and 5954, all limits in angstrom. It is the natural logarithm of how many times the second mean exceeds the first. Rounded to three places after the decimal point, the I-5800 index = -0.009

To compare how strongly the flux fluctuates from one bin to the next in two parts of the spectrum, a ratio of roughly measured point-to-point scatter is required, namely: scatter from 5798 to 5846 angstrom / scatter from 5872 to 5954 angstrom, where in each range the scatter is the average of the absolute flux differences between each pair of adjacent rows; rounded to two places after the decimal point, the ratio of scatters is 0.65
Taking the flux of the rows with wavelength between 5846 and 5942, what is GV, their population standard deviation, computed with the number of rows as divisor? 1.51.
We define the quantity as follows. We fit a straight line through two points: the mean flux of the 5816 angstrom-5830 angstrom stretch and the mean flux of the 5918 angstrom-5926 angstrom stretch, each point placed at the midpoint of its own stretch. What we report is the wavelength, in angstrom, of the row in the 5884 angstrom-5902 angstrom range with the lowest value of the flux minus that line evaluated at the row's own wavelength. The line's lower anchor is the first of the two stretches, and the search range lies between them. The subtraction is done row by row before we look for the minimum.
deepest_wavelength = 5892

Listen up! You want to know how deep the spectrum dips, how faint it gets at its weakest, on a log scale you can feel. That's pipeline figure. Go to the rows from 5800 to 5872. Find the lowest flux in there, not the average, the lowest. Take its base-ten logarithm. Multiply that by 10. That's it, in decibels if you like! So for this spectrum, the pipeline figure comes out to 12.5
